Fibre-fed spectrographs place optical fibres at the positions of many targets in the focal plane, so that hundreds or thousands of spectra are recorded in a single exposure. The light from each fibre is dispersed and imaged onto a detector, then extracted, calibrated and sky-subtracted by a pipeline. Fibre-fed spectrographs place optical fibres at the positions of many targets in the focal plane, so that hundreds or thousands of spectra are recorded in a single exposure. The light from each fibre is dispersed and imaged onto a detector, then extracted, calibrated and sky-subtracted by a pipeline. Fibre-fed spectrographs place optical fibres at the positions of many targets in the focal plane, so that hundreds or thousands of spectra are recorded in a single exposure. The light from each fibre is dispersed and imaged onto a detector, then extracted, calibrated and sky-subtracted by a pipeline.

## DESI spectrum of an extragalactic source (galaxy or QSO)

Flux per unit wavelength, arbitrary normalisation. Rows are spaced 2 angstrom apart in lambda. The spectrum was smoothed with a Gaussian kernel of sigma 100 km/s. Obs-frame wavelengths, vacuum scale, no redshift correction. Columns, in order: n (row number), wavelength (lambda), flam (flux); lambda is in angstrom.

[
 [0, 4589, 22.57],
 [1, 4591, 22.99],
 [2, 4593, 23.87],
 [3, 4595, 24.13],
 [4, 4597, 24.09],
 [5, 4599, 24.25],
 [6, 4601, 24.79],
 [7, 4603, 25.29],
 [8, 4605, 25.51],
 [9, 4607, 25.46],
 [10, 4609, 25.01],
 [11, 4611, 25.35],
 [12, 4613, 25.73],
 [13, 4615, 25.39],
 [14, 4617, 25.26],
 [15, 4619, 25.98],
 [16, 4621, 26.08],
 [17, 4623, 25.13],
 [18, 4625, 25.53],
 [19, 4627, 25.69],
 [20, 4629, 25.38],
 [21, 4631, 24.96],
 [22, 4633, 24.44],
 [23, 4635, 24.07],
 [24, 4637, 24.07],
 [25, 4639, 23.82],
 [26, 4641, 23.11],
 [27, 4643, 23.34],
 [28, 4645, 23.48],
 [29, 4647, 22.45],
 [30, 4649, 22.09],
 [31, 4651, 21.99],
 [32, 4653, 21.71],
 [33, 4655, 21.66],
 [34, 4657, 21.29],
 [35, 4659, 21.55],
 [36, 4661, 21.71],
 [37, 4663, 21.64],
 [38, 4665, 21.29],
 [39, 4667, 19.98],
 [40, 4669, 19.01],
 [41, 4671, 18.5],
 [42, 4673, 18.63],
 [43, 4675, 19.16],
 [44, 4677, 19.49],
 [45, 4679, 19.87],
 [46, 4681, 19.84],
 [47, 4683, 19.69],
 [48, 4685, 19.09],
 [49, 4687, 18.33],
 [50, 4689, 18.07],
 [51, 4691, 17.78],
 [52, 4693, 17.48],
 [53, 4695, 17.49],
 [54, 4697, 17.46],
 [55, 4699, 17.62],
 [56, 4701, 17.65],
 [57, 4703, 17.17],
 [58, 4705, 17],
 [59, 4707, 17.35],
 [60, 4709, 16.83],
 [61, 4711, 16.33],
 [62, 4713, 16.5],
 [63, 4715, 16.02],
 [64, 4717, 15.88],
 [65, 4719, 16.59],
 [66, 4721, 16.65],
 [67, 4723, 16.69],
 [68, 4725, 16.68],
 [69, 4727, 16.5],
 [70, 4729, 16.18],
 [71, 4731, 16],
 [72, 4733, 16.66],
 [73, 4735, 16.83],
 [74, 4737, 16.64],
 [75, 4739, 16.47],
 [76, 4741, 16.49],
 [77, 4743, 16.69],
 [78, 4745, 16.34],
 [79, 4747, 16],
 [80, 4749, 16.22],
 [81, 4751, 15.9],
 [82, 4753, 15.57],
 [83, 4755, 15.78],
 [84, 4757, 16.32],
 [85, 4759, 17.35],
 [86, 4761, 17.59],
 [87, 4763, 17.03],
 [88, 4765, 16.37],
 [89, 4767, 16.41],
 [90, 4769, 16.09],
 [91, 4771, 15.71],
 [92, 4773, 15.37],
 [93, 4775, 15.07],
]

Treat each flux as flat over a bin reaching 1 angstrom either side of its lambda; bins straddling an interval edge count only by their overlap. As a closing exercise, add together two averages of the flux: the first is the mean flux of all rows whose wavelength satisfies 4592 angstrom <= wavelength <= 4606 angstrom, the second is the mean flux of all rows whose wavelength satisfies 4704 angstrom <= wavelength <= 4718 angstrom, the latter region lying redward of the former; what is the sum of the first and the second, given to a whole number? 41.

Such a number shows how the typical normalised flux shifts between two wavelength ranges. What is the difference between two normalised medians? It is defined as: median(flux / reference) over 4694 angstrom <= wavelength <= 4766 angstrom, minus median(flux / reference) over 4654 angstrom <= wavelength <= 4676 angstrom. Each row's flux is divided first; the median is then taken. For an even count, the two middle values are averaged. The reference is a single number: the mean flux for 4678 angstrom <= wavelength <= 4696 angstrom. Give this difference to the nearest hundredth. -0.25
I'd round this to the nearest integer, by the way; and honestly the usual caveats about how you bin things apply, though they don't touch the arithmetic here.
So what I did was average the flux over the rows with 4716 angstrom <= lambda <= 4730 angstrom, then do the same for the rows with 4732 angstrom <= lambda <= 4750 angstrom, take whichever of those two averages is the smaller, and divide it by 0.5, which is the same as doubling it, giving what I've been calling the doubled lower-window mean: 33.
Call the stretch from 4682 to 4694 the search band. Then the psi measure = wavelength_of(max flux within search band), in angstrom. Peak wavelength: 4683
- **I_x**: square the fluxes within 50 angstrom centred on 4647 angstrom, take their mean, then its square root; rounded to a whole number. 23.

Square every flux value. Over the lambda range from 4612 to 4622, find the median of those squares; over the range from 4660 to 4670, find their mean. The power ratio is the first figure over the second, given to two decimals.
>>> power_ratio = 1.54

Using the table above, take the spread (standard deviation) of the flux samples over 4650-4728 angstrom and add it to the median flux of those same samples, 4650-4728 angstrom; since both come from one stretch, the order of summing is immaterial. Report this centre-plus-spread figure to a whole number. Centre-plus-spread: 20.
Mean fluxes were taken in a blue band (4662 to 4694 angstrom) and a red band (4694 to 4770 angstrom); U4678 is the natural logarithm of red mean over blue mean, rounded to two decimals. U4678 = -0.15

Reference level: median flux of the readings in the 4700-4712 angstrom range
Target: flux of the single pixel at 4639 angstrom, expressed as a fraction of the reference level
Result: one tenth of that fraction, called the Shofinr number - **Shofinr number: 0.139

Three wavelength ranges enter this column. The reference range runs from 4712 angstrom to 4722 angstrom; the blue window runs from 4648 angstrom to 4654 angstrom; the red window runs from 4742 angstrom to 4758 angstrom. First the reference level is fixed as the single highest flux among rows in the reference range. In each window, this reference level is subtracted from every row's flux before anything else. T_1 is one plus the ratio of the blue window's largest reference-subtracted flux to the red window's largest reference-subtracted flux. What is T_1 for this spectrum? 137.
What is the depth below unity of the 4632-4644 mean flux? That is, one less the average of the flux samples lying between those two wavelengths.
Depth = -22.8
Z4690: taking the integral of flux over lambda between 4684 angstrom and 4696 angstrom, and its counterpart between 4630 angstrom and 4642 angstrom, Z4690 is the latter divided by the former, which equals 1.33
